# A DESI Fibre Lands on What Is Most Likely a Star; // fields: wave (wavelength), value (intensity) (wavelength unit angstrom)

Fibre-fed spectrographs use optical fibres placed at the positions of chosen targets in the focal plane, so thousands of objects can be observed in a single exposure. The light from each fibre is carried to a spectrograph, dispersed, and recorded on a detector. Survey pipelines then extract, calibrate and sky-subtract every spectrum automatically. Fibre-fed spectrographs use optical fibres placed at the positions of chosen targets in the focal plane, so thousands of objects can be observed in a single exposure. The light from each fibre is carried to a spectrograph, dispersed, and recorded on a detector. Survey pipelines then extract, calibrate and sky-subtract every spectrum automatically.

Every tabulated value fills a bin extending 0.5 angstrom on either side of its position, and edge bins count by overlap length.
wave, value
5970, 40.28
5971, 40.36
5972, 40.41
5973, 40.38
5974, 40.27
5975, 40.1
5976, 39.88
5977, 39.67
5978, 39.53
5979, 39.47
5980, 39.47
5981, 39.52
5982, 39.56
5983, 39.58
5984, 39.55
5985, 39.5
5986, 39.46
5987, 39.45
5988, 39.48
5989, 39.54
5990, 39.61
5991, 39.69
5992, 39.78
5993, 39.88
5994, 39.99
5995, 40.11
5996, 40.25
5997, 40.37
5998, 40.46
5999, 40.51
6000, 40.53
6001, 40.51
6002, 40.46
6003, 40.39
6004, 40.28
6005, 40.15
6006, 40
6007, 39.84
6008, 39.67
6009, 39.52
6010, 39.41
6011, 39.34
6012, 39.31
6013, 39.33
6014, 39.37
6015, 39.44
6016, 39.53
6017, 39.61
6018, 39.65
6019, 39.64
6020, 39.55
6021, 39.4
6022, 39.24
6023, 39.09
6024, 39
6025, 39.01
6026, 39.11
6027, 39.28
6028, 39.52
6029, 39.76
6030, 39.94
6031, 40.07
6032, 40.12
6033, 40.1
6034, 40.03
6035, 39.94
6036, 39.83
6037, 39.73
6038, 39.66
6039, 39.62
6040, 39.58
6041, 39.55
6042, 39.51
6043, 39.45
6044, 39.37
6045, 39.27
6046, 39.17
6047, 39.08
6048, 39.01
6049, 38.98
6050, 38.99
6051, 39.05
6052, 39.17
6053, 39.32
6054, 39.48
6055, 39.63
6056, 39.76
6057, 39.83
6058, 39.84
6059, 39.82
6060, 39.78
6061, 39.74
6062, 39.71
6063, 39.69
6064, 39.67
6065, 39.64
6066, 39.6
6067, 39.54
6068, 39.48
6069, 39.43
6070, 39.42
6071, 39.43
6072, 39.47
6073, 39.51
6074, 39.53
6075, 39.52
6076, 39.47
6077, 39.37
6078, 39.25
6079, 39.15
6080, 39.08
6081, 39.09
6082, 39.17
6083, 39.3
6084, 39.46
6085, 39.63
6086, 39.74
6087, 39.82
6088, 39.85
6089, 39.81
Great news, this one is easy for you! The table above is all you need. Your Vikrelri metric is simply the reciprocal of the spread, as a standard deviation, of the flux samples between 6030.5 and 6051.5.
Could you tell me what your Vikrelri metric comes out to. 2.6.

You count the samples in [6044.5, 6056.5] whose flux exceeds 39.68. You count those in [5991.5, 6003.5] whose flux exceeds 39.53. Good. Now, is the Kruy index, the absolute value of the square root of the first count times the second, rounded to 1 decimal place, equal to 3.5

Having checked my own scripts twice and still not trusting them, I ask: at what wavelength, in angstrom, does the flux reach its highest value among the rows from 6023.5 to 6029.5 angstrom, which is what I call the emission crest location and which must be 6029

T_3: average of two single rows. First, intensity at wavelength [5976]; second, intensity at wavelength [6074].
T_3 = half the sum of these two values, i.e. 39.7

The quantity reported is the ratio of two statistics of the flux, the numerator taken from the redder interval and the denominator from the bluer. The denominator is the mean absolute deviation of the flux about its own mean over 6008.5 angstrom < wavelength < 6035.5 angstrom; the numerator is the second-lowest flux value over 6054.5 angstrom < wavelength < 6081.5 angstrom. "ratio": 147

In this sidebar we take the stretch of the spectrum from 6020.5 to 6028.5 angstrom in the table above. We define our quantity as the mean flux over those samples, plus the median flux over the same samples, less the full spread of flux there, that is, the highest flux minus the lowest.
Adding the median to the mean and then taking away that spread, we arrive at 77.86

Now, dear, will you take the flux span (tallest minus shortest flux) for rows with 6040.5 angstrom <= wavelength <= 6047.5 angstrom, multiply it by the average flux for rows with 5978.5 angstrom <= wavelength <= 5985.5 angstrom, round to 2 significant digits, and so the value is 19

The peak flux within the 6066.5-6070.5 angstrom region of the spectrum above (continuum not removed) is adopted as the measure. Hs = 39.54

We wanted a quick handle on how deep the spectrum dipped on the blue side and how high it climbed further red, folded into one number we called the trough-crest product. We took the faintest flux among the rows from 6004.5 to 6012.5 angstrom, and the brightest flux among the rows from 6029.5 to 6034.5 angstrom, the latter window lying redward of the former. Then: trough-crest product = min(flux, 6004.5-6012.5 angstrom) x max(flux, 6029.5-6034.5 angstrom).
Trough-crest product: 1577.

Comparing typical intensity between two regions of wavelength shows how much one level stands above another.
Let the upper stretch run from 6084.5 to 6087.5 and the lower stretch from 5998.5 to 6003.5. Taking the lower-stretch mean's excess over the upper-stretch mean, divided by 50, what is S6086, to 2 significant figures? 0.015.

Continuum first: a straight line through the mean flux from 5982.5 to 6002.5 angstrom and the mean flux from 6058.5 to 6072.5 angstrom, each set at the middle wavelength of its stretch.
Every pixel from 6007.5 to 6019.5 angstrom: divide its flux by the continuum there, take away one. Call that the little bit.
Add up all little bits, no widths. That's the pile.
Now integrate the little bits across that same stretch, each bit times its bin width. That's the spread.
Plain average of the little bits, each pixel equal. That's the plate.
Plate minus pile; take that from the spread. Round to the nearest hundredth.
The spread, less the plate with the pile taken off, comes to -0.20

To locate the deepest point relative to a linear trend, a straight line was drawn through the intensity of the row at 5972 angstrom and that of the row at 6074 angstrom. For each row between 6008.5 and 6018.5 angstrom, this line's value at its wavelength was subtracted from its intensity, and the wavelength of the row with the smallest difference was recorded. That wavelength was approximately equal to 6012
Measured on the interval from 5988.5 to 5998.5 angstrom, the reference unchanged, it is 5989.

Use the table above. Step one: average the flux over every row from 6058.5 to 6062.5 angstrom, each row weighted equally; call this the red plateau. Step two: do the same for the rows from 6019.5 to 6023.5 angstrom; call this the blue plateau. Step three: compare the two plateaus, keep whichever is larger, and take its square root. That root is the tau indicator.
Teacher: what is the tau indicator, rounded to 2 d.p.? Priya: 6.31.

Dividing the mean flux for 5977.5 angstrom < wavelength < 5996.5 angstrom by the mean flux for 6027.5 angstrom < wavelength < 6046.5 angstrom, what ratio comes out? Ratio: 0.999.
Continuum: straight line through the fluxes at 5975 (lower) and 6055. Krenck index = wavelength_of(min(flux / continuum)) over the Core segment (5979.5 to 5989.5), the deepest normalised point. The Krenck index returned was 5980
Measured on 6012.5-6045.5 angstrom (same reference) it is 6024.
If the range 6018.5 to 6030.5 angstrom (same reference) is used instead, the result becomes 6024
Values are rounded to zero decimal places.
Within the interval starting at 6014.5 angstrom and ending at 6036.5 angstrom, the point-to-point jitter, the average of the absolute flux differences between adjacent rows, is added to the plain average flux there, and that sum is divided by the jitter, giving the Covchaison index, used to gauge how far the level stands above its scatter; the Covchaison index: 367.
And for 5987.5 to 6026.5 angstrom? 449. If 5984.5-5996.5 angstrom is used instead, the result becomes 515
